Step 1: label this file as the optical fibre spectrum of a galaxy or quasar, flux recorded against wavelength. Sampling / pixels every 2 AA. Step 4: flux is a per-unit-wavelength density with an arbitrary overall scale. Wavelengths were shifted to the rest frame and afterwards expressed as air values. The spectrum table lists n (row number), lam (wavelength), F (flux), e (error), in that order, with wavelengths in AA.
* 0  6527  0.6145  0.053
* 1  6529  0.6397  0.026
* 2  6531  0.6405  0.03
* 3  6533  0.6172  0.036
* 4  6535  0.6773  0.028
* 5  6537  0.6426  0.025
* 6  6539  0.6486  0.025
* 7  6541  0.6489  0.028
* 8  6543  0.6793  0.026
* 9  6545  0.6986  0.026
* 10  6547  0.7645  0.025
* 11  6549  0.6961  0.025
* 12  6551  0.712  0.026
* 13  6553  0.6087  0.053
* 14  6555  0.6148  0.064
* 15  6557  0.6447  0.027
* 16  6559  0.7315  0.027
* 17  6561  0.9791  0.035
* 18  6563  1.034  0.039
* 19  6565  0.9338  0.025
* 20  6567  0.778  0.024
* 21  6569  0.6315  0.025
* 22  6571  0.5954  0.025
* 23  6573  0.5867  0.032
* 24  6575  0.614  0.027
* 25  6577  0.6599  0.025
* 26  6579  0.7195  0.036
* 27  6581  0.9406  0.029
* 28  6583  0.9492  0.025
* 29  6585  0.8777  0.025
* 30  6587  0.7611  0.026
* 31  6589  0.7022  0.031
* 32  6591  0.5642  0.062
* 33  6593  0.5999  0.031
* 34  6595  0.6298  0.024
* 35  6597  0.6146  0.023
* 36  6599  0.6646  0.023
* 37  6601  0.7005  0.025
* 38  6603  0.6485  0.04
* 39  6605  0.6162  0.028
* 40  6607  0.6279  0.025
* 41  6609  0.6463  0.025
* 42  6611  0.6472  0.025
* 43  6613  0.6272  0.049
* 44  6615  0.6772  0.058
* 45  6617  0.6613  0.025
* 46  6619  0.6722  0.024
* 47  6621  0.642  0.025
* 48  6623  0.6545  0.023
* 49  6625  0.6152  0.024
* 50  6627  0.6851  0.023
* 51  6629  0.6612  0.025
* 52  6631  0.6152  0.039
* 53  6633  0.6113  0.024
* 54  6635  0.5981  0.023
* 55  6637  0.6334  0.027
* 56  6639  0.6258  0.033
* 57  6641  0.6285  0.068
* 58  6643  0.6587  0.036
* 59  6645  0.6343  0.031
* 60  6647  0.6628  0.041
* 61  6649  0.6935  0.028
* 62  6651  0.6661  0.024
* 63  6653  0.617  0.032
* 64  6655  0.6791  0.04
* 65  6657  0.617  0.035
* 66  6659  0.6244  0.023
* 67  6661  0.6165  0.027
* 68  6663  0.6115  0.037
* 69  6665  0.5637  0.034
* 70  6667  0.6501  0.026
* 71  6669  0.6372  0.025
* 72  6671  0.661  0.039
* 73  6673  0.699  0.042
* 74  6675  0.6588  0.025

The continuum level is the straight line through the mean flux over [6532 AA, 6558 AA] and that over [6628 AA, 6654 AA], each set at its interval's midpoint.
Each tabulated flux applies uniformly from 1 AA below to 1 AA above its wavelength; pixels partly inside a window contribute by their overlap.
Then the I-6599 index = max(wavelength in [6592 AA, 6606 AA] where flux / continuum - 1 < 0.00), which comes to 6605 AA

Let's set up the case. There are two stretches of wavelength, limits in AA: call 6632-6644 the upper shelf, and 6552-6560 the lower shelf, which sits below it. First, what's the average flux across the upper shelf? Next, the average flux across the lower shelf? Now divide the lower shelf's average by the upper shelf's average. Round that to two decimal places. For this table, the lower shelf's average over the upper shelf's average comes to 1.04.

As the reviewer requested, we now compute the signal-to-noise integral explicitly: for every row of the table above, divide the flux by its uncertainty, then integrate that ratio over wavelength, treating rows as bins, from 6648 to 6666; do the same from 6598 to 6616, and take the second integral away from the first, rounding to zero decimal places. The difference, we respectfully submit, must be -14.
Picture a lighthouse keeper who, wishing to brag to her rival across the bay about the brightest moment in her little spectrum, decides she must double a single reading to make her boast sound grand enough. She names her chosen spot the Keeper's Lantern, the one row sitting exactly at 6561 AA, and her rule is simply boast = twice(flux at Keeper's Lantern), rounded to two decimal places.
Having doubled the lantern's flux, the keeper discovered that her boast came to 1.96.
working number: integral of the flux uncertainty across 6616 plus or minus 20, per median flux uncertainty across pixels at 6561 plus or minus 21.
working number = 43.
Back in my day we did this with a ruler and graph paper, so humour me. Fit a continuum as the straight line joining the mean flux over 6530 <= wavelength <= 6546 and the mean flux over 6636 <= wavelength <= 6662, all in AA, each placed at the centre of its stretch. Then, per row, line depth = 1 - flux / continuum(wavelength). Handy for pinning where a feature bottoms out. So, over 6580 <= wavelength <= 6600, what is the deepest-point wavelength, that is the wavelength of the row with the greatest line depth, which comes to 6591 AA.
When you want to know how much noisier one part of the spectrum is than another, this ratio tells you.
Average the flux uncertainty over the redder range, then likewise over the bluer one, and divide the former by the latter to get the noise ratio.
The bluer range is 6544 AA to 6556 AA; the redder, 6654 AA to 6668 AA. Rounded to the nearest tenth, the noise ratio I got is 0.9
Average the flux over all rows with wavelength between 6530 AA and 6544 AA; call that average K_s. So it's 0.65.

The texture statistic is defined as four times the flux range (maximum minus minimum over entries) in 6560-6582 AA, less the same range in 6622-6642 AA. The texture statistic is 1.7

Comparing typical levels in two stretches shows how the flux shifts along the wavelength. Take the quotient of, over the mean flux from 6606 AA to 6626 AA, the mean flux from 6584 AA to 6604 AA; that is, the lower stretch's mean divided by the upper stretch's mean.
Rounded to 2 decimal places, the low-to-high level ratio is 1.05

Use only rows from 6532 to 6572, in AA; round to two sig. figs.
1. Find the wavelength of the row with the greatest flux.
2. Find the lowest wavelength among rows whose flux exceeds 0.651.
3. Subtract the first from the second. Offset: -28 AA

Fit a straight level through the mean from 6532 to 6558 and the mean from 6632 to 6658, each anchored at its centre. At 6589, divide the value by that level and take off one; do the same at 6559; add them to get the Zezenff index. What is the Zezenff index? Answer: 0.18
